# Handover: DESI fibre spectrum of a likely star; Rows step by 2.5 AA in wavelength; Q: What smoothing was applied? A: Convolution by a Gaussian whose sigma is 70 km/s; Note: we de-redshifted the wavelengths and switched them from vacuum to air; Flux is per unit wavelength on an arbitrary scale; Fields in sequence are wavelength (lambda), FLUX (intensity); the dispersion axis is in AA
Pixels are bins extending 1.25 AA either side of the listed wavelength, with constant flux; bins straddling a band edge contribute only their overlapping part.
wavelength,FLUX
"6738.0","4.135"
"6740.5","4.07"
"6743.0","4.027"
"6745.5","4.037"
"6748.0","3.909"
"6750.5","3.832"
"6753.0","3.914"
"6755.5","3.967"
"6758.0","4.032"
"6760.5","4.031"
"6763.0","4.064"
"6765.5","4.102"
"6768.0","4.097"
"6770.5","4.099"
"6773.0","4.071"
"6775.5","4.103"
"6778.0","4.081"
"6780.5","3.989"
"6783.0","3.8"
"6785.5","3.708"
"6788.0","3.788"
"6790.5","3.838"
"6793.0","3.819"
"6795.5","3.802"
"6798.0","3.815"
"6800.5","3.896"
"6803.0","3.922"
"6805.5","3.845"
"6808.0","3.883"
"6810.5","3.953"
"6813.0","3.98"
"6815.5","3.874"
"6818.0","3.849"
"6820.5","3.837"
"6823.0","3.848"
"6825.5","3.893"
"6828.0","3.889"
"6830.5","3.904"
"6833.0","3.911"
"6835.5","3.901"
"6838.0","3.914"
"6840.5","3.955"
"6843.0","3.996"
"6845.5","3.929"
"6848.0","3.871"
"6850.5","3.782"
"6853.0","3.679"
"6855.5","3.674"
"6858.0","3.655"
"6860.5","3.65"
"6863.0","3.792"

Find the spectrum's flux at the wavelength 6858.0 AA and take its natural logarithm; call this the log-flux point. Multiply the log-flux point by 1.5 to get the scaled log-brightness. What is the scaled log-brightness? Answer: 1.94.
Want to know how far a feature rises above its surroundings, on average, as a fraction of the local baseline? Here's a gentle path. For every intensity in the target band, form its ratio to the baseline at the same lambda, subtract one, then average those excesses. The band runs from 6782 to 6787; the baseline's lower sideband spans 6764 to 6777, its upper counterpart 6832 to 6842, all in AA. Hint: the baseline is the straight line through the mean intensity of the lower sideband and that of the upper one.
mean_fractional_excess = -0.075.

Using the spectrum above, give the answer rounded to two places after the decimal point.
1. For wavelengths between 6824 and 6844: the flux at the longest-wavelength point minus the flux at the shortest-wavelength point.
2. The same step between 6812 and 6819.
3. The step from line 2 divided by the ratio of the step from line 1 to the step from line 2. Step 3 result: 0.17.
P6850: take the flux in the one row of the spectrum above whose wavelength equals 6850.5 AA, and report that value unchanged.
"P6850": 3.782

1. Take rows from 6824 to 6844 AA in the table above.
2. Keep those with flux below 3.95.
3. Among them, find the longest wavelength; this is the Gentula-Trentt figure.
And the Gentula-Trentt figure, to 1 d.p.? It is 6838.0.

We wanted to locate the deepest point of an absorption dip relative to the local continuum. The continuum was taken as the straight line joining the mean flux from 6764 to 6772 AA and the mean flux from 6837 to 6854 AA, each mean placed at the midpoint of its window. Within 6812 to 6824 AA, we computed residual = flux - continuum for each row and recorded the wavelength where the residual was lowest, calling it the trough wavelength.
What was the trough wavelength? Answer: 6820.5 AA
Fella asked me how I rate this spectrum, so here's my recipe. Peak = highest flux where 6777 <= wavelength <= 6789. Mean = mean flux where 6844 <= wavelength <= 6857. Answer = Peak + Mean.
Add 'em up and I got 7.87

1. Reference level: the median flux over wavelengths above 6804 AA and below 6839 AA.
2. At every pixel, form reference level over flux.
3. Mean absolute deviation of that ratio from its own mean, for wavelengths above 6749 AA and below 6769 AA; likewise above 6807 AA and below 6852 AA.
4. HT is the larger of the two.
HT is 0.0186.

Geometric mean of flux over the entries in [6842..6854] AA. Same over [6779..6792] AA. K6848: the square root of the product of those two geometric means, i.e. 3.84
